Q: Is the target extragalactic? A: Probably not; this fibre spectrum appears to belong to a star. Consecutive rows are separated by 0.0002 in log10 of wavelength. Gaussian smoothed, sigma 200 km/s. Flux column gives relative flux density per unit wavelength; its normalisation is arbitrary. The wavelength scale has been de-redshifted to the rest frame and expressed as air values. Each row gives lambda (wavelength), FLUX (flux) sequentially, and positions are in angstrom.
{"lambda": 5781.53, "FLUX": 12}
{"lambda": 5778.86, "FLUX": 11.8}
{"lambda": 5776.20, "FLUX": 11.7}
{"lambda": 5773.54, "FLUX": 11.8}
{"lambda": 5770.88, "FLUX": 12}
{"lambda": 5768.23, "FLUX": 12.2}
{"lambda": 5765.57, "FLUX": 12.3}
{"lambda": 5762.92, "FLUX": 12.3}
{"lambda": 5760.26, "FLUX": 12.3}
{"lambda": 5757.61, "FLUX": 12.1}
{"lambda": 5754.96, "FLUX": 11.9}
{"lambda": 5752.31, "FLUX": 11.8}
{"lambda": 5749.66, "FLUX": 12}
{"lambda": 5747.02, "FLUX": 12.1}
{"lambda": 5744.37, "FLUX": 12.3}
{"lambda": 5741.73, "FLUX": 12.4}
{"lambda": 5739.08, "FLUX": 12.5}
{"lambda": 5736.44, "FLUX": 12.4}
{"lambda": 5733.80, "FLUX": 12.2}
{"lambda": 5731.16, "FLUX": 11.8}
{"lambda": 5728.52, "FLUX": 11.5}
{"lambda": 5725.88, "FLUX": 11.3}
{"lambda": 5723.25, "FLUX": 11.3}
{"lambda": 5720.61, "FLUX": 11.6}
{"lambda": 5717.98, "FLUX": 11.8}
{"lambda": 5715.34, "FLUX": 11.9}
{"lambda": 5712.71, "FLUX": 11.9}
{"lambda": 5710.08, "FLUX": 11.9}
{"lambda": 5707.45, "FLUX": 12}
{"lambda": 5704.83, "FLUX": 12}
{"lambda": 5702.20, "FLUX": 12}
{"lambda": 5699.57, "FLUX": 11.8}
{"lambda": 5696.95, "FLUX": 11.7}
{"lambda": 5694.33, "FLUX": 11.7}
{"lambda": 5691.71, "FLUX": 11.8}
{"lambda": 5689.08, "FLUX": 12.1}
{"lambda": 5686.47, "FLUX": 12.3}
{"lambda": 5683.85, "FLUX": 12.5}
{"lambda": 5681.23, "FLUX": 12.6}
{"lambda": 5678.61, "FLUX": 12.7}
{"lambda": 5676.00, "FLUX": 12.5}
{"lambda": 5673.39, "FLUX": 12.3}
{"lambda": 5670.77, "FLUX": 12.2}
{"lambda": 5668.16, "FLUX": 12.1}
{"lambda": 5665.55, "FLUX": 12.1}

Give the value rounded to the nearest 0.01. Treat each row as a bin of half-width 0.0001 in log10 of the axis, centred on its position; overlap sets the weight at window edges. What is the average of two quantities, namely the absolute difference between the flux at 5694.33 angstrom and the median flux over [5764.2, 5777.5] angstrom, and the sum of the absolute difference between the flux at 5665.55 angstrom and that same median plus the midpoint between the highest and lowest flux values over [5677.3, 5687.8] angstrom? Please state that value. 6.45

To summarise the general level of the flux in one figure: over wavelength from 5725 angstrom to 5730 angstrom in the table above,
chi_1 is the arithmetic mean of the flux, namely 11.4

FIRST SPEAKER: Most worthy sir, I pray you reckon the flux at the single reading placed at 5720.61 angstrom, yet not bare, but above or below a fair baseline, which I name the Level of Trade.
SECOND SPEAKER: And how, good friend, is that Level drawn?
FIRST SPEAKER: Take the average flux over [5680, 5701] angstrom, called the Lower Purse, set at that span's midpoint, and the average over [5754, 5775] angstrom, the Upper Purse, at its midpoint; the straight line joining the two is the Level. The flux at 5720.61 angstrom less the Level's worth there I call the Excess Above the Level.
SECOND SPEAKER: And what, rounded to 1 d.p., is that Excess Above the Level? -0.5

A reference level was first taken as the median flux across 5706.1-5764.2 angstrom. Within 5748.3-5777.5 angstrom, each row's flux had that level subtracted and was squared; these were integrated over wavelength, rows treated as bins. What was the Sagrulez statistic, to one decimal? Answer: 1.5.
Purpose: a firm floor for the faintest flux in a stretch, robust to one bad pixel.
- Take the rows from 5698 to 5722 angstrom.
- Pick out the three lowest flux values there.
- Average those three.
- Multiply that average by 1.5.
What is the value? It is 17.6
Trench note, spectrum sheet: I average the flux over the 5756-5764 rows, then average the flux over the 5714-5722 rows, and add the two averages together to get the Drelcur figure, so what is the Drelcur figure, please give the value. 24.0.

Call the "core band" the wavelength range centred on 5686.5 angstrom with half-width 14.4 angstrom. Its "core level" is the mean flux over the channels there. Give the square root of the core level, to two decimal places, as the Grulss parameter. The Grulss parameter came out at 3.49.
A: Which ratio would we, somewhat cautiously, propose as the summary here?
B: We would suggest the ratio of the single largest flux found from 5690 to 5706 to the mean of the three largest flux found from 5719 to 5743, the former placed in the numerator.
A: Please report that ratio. 0.97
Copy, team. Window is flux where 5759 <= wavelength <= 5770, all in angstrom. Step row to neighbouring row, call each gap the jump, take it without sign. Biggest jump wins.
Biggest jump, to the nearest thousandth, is 0.100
